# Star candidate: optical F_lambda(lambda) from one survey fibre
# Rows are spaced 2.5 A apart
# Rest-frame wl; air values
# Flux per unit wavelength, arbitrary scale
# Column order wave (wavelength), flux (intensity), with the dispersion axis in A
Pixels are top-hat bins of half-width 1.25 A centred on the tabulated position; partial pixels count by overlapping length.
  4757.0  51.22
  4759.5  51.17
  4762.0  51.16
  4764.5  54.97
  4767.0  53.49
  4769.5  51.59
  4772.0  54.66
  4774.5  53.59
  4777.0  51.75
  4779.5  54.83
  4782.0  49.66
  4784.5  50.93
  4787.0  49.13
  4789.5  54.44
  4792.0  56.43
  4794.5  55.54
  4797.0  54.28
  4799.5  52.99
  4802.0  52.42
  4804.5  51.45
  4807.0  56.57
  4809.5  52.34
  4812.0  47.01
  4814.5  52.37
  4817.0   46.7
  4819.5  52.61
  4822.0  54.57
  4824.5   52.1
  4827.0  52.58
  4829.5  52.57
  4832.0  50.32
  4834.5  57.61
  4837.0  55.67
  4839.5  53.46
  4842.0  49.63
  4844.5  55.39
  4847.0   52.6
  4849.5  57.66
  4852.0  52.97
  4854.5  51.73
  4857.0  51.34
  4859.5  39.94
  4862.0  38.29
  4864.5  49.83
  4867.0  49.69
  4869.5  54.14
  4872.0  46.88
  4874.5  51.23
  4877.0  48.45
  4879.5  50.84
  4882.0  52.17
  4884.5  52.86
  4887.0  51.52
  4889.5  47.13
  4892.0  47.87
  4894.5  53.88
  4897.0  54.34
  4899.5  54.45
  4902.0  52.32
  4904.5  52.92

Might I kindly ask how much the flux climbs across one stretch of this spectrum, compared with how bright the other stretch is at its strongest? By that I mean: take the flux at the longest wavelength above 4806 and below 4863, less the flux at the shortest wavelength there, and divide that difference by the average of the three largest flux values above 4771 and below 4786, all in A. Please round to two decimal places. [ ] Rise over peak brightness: -0.34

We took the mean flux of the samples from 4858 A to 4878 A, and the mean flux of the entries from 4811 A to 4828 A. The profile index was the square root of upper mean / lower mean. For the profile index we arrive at 0.96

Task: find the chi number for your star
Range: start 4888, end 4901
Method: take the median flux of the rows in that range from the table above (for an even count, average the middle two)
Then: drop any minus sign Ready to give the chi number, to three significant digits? 53.9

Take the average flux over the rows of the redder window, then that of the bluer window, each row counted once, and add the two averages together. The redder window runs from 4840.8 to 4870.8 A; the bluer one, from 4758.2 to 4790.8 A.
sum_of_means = 103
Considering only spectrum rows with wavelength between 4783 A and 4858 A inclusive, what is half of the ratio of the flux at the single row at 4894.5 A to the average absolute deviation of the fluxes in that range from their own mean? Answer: 13.2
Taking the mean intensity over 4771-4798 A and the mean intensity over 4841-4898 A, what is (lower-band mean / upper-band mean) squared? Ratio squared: 1.11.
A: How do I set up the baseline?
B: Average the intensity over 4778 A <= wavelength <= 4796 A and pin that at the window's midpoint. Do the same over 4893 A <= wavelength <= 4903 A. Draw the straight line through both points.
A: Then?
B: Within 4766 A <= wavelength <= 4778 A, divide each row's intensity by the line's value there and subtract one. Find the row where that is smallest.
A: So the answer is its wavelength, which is 4769.5 A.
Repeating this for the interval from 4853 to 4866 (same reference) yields 4862.0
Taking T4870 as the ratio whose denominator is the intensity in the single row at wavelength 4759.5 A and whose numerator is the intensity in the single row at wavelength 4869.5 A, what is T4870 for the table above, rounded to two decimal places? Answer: 1.06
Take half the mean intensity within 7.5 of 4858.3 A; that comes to 23.67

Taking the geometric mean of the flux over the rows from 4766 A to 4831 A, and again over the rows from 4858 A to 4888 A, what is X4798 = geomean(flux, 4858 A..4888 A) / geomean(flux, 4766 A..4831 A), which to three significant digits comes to 0.925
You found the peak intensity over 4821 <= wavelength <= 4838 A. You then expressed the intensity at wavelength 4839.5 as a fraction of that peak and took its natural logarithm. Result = -0.075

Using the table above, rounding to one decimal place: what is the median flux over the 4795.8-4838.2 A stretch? 52.6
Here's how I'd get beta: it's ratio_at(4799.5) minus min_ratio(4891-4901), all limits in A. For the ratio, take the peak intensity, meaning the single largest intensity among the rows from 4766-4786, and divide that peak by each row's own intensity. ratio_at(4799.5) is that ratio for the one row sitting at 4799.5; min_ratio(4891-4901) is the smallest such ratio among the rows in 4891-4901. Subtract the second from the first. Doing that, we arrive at 0.028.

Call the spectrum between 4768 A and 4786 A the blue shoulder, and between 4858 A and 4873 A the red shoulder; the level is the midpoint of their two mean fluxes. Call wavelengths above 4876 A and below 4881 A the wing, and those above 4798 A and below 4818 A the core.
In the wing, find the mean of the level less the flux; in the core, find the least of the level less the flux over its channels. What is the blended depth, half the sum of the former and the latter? -3.7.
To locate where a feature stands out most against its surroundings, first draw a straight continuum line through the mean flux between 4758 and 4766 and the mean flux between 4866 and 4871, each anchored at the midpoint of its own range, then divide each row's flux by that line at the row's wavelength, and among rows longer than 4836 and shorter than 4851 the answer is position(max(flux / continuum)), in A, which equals 4849.5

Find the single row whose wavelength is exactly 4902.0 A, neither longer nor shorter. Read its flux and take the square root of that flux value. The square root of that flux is 7.2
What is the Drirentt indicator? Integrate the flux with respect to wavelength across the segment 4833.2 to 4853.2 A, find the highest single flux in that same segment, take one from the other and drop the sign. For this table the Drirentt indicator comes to 1030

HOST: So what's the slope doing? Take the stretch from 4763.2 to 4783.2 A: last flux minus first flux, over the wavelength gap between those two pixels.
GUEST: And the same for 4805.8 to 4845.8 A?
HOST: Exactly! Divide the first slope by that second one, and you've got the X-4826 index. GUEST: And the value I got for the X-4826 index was 10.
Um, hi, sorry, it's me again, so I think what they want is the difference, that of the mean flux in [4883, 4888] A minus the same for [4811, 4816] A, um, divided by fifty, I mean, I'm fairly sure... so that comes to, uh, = 0.05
